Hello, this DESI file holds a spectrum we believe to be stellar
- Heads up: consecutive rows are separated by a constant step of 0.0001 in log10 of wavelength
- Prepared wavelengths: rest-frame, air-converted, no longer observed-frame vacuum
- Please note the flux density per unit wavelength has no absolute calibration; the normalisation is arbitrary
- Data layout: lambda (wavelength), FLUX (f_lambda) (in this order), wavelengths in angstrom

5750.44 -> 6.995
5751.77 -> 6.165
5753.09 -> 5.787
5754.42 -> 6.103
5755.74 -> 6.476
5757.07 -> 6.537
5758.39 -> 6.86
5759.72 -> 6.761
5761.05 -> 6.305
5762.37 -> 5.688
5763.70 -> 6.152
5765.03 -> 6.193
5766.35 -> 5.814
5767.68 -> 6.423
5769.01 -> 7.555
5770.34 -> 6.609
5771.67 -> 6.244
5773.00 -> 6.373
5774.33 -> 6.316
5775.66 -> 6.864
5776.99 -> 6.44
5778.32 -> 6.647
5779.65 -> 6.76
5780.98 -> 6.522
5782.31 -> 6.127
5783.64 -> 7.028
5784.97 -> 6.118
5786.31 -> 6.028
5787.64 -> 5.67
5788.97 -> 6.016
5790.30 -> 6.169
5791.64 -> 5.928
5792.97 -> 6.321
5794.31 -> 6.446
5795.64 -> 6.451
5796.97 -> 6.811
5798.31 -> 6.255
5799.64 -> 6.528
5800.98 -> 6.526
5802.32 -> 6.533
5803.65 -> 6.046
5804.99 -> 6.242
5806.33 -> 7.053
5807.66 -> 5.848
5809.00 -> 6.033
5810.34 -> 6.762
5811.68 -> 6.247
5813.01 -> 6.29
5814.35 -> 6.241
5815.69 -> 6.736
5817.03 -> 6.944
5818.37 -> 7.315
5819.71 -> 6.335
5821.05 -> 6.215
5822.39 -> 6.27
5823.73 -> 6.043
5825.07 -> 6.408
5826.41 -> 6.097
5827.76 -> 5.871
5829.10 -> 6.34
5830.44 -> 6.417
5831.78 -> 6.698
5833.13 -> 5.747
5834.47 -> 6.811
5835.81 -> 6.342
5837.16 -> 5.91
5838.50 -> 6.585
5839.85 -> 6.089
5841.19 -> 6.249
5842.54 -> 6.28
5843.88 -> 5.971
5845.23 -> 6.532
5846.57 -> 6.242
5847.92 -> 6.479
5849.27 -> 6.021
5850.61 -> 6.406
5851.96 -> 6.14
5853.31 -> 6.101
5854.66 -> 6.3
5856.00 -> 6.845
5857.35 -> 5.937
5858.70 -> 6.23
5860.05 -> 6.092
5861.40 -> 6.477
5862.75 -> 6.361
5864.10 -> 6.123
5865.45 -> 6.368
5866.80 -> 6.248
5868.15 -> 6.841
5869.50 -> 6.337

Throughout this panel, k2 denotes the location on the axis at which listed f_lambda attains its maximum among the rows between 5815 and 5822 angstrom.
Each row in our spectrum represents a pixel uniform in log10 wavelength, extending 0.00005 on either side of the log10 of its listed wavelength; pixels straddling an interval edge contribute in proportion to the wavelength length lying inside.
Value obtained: 5818.37 angstrom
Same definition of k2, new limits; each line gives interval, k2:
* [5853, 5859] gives 5856.00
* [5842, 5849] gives 5845.23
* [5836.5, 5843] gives 5838.50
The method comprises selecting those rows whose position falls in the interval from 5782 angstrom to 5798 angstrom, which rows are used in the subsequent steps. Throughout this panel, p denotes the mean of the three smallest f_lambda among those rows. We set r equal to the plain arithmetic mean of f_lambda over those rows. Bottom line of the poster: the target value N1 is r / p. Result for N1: 1.07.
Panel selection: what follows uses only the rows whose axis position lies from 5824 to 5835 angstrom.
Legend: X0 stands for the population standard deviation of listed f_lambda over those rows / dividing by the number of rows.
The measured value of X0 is 0.35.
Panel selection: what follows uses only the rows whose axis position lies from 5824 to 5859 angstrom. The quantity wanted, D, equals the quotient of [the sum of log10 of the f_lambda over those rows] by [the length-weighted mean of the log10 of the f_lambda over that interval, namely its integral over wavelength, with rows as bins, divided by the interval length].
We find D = 26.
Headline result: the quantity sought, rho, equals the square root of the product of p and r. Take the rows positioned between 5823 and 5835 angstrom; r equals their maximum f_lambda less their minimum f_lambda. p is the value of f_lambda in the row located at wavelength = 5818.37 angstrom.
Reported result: 2.79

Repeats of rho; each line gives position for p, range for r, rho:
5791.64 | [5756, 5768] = 2.64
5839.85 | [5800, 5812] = 2.71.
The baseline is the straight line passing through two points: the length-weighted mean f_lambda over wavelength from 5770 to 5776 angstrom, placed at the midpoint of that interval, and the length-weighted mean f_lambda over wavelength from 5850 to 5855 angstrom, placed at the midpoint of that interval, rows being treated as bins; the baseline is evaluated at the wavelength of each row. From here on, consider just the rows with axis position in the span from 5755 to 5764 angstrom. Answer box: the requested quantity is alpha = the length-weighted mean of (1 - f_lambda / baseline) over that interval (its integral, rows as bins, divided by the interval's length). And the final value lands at 0.01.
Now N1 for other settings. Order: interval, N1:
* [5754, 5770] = 1.09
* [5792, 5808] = 1.06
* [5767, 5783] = 1.06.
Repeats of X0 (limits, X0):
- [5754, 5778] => 0.41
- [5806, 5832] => 0.38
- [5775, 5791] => 0.39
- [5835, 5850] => 0.22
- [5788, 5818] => 0.32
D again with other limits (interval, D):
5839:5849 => 7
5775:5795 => 15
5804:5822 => 13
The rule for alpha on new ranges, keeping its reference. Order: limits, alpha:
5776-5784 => -0.02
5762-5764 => 0.09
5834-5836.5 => -0.05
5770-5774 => 0.01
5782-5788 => 0.03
